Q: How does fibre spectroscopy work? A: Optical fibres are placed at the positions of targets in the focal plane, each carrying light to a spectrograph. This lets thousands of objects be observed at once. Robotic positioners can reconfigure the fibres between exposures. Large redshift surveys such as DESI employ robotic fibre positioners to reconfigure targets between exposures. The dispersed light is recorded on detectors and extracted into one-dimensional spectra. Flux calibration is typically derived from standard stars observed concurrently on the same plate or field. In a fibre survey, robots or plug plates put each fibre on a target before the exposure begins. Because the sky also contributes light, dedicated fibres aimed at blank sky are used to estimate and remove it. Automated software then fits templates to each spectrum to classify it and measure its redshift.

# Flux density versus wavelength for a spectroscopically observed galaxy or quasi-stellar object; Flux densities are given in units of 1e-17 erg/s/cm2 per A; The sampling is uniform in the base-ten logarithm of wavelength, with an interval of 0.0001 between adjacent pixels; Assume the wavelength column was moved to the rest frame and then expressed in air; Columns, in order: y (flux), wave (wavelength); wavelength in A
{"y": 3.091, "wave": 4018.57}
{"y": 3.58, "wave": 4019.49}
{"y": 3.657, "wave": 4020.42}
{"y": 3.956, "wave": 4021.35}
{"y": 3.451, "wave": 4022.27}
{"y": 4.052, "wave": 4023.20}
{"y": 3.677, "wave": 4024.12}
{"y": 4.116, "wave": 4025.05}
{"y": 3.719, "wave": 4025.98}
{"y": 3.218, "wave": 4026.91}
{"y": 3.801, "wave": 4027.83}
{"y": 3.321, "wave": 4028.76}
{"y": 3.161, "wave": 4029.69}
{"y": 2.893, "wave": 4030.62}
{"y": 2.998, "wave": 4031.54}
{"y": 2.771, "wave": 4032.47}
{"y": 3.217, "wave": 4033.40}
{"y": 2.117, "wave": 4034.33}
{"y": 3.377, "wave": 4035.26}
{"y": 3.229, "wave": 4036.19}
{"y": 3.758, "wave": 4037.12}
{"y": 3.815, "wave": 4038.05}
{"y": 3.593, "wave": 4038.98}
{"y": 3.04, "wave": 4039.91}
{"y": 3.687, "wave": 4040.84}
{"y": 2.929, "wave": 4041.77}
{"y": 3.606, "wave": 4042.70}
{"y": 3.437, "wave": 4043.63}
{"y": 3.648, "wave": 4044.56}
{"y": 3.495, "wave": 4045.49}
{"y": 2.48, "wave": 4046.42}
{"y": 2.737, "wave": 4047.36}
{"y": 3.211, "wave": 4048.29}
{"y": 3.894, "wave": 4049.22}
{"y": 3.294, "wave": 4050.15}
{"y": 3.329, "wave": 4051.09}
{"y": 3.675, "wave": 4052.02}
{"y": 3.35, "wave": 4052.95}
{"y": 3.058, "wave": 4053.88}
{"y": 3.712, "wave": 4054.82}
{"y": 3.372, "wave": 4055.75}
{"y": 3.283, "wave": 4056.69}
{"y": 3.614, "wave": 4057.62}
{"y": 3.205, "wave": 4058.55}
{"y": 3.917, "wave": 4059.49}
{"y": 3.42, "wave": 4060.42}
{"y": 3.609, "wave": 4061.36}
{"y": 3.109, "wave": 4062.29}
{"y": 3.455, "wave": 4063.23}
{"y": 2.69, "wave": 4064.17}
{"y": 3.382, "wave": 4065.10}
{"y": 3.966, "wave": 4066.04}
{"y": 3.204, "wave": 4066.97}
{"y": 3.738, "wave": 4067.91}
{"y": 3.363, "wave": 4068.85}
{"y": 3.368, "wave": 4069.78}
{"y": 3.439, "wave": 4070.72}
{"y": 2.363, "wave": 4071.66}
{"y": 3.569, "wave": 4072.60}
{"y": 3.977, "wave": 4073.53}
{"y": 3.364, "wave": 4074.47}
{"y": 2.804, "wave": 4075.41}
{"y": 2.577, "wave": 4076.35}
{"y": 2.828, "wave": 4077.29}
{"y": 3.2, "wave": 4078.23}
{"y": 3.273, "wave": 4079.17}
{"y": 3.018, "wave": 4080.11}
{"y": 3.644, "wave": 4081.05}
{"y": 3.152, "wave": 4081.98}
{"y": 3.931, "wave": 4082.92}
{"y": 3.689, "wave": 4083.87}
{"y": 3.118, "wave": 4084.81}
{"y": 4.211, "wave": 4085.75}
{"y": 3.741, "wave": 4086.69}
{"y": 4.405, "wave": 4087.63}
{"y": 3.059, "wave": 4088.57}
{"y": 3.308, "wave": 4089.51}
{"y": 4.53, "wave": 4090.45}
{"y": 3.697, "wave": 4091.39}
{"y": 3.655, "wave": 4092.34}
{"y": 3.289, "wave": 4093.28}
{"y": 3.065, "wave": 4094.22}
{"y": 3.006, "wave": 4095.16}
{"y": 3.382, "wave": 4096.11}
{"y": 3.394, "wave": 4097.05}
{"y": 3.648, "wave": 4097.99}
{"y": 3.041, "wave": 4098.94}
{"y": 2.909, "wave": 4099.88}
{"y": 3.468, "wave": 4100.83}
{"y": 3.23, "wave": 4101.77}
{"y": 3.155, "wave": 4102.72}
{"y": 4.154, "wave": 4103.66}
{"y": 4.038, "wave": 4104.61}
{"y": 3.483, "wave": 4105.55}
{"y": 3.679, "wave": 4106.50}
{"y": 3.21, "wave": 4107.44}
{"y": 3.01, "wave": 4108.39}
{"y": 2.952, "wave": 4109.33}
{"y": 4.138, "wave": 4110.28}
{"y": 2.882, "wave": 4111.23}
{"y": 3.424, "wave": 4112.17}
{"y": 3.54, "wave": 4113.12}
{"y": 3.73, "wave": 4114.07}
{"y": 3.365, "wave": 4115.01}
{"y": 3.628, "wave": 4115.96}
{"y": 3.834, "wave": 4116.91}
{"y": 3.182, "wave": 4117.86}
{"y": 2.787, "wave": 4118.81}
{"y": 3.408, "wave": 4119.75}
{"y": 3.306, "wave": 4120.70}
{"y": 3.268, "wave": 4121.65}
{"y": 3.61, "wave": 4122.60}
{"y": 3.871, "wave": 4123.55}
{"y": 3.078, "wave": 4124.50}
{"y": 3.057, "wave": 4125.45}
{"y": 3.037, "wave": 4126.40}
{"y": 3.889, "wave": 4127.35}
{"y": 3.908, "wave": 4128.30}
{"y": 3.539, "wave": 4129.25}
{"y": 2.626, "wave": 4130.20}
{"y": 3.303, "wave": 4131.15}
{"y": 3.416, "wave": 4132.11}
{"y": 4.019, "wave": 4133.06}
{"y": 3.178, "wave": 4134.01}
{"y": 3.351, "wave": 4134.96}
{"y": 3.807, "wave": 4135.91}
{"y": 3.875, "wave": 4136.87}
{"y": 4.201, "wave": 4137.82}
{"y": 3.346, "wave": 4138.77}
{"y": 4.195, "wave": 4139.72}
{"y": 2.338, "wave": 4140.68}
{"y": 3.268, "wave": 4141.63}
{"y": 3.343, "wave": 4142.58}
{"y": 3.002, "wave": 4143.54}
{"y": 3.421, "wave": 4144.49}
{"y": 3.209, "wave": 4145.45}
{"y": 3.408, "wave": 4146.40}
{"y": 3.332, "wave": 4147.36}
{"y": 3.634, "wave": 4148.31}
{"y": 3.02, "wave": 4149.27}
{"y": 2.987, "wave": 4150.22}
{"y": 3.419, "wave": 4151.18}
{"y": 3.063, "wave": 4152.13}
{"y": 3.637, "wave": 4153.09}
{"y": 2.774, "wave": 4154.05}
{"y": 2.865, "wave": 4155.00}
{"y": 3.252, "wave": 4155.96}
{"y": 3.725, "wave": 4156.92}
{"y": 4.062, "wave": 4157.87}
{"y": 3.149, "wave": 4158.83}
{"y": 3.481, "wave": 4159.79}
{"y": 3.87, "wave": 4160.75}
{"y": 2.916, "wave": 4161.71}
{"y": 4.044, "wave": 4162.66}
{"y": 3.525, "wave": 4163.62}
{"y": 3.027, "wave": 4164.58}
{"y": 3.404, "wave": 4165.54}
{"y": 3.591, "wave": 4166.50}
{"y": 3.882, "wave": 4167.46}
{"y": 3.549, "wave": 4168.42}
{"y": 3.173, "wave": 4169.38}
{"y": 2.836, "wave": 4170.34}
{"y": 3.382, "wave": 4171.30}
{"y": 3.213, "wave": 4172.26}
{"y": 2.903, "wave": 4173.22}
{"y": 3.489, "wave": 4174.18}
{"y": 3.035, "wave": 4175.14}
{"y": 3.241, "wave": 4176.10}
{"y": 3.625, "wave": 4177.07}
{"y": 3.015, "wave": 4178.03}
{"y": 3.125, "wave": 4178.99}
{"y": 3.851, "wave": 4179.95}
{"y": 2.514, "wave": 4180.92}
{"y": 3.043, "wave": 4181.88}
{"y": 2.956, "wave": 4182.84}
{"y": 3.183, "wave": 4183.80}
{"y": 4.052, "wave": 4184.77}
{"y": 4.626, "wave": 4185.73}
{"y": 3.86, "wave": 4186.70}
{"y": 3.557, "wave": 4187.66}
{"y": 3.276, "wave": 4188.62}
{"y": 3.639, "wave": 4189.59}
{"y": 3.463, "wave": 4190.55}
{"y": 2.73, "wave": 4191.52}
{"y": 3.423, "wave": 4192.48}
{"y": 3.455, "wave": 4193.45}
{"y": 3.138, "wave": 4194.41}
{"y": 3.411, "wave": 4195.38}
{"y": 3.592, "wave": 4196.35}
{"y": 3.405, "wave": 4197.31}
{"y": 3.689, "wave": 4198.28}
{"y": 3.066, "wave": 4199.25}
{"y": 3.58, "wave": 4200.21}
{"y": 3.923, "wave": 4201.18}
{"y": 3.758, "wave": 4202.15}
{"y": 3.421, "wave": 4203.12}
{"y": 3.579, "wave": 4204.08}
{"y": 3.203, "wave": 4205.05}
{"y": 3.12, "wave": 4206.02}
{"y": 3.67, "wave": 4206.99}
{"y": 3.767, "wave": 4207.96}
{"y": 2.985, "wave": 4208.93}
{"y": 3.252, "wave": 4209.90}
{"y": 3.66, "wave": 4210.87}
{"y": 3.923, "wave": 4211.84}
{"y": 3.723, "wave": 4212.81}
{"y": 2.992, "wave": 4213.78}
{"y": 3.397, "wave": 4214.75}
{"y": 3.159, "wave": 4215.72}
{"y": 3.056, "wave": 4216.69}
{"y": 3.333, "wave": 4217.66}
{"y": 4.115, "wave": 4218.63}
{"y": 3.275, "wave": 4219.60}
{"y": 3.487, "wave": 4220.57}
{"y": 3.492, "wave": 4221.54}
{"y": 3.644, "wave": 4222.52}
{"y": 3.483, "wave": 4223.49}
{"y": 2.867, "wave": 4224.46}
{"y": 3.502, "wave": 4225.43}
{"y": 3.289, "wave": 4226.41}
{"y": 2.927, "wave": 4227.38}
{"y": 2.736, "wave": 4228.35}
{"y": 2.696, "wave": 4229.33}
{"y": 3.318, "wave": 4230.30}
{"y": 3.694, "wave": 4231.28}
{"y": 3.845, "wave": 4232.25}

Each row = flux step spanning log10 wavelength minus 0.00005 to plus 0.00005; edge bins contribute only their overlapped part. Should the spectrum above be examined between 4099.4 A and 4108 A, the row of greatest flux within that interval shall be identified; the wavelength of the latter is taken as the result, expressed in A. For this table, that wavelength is 4103.66 A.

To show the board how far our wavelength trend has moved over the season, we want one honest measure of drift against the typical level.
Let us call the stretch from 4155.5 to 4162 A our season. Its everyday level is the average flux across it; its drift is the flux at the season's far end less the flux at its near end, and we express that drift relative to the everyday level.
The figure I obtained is -0.10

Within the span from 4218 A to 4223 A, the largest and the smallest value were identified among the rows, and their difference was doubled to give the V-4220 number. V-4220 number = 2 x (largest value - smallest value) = 1.7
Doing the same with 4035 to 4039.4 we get 1.2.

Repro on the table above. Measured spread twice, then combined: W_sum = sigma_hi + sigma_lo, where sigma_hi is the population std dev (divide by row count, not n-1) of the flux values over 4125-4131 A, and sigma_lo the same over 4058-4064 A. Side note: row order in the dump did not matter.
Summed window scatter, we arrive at 0.74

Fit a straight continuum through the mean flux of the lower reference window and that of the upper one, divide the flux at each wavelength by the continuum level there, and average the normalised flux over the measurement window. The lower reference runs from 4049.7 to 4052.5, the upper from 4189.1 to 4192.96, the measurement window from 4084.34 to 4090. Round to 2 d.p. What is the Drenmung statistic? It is 1.07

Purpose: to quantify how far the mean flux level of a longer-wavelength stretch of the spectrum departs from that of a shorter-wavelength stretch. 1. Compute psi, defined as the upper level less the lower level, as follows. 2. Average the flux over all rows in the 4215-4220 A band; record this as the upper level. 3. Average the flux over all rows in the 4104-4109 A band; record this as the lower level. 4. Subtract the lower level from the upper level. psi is -0.1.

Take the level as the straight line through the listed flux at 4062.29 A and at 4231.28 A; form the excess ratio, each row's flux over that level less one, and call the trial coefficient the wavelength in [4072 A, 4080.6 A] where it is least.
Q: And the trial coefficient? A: 4076.35 A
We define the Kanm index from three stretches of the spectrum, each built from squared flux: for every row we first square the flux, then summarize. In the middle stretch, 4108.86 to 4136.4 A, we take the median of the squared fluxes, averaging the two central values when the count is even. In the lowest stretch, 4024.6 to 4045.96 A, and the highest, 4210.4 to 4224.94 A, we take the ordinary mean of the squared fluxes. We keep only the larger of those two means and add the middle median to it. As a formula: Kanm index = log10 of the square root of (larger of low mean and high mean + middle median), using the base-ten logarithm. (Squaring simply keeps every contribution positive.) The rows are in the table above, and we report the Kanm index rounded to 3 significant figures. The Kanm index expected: 0.686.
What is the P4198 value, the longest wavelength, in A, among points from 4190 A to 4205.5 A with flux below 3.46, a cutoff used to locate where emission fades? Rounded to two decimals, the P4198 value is 4205.05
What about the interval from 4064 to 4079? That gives 4078.23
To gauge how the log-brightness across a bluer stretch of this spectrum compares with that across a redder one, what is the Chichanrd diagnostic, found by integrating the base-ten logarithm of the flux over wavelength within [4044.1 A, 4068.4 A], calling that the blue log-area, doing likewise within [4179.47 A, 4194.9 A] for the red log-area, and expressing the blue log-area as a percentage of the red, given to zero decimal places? 156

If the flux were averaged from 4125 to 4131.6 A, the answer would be 3.3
